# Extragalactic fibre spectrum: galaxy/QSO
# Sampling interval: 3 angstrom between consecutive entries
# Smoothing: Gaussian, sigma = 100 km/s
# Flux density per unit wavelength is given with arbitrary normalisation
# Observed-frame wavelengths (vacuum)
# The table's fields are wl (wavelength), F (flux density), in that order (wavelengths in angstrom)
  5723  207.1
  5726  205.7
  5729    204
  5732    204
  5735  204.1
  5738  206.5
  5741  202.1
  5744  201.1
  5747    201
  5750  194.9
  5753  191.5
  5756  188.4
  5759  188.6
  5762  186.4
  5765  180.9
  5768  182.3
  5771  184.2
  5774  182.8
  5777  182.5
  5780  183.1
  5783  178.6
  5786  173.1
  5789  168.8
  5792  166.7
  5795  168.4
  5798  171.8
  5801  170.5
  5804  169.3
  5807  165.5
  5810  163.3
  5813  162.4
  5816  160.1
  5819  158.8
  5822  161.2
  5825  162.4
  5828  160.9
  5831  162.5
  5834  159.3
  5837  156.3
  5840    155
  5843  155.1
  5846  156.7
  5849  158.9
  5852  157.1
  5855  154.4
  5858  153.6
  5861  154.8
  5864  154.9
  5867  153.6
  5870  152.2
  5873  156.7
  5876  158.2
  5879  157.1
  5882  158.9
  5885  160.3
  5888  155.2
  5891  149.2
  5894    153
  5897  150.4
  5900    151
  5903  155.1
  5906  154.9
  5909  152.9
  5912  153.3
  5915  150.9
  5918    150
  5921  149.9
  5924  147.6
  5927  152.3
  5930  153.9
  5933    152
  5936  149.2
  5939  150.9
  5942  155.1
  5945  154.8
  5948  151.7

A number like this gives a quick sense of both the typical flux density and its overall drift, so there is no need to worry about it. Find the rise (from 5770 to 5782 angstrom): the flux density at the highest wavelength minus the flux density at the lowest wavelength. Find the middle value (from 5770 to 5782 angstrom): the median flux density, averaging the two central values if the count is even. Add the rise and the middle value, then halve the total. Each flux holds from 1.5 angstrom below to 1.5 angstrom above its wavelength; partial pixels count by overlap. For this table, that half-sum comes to 91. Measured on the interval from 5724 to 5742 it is 100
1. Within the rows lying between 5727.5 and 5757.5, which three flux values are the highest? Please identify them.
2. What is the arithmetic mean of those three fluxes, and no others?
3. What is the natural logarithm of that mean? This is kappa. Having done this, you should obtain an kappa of 5.32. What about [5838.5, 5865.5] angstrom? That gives 5.06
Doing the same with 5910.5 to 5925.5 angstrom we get 5.02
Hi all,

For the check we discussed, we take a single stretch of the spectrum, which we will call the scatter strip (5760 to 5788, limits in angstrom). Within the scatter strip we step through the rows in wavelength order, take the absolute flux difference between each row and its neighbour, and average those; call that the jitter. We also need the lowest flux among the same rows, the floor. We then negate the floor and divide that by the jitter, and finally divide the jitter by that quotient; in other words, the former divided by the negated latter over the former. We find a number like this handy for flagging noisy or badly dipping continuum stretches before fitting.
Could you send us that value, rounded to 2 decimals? -0.04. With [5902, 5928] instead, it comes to -0.02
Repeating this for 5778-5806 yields -0.05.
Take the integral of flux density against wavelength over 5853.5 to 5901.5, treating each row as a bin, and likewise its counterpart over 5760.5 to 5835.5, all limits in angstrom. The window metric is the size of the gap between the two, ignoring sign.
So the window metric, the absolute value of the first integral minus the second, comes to 5377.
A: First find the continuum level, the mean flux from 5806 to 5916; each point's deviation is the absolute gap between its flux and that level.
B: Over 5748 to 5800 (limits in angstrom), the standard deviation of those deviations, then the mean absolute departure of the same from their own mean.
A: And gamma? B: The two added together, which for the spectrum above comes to 15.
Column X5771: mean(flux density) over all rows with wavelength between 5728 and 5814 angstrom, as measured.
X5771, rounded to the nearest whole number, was 184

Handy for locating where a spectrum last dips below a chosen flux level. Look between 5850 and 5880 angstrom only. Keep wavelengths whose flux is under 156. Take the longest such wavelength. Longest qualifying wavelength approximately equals 5870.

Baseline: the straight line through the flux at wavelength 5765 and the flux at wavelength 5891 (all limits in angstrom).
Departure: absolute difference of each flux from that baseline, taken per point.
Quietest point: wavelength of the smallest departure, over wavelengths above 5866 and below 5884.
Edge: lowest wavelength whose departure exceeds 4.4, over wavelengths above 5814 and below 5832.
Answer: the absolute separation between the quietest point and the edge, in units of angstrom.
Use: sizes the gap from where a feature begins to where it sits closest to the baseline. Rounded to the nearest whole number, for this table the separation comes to 51 angstrom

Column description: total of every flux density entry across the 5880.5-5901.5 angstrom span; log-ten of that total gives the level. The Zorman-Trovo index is 3.03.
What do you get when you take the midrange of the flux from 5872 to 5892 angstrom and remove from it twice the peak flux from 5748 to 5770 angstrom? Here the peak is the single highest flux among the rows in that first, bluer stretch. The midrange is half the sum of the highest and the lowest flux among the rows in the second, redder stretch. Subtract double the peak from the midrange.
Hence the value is -235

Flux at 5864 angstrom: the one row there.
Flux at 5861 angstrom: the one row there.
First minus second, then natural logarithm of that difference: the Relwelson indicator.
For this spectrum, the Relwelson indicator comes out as -2.3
